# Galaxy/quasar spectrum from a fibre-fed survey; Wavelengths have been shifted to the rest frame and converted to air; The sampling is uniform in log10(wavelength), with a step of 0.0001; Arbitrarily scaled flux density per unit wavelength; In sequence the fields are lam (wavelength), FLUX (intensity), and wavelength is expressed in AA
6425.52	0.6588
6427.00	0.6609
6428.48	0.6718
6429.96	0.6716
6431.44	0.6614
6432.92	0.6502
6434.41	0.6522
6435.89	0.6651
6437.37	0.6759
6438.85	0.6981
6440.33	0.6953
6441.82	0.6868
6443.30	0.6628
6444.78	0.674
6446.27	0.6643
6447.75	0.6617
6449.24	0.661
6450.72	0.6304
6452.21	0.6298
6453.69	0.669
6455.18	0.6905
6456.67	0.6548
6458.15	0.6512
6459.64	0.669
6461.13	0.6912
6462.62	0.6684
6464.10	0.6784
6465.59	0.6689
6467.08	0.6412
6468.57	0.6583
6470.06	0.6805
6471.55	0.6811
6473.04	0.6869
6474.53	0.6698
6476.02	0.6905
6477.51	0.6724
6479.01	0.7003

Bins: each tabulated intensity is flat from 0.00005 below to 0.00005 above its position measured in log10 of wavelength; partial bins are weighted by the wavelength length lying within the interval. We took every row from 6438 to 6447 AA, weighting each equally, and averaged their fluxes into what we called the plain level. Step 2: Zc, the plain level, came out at 0.680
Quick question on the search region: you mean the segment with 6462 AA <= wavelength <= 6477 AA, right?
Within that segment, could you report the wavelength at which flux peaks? 6476.02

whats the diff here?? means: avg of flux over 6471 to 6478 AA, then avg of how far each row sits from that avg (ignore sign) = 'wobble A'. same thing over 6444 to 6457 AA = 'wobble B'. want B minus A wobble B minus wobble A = 0.007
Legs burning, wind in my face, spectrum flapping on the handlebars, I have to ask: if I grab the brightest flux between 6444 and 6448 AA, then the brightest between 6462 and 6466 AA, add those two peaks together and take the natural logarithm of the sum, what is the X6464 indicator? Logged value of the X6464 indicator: 0.302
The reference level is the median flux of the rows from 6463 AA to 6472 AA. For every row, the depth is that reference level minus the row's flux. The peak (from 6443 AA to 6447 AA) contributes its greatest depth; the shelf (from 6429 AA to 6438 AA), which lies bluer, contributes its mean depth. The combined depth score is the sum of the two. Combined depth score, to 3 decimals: 0.022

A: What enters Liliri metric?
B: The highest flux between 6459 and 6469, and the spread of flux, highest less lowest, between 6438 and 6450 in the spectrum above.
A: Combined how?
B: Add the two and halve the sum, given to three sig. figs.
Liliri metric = 0.364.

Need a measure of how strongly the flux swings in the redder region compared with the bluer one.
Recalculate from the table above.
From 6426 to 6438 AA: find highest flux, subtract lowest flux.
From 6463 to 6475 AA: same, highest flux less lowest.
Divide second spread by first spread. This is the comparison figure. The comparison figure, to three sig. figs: 1.78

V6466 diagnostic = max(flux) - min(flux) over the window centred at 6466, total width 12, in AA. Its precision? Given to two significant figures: 0.050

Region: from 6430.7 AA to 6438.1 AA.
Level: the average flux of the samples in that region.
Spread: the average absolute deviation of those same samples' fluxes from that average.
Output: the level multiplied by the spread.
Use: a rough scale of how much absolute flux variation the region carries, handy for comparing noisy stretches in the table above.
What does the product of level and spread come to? 0.0052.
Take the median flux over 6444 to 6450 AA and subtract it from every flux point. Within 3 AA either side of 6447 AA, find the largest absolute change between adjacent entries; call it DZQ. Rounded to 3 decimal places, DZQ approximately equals 0.010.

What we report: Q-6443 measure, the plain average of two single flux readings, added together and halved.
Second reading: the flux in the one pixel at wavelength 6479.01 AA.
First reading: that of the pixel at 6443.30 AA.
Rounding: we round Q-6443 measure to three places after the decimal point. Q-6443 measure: 0.682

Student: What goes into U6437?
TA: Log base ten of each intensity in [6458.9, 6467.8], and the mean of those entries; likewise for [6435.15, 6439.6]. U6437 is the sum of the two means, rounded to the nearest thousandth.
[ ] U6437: -0.342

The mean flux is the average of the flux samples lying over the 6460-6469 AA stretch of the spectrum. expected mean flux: 0.668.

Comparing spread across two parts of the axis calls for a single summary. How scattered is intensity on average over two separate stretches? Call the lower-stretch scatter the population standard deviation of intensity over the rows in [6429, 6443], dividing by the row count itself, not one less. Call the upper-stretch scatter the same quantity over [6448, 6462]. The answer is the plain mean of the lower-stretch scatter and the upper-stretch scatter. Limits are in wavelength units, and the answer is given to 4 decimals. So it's 0.0188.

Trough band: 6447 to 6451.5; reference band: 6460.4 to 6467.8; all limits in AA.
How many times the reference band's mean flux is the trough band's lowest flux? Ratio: 0.94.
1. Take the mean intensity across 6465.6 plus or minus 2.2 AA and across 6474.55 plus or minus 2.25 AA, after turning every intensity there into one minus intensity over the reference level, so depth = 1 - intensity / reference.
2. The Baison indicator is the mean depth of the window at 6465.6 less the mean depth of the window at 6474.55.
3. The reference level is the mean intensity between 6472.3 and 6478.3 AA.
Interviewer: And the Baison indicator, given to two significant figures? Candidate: 0.029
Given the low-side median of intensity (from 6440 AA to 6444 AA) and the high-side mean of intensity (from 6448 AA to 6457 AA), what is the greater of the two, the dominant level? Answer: 0.687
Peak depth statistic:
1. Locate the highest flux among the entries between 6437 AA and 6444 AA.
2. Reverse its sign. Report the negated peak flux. -0.698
